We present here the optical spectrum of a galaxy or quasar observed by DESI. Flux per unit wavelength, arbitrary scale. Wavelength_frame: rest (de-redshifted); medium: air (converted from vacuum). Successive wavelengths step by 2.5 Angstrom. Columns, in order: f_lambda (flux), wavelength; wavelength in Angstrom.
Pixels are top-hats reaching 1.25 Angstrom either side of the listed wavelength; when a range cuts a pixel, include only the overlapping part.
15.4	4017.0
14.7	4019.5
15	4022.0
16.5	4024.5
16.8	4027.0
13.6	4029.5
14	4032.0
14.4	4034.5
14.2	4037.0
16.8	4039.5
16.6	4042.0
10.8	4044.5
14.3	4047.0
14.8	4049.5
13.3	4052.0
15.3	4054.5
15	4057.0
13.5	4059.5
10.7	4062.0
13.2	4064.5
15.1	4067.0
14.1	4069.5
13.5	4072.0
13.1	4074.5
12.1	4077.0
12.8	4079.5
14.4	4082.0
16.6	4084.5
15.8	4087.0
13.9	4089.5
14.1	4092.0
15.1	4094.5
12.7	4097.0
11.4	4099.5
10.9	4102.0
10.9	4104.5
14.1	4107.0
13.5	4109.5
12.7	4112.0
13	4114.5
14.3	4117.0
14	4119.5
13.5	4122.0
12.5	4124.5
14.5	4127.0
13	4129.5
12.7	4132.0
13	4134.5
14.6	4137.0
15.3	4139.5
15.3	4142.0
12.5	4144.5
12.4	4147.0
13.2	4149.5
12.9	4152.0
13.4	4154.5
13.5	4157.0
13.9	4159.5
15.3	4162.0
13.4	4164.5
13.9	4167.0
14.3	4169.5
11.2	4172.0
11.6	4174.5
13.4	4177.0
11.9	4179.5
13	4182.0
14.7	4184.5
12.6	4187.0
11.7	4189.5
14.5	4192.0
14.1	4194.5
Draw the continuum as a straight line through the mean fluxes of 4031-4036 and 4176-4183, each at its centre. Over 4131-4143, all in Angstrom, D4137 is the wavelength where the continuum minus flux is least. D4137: 4142.0 Angstrom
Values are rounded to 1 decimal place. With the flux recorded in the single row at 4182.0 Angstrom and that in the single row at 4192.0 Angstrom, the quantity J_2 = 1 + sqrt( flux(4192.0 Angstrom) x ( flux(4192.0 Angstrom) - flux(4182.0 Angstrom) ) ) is 5.7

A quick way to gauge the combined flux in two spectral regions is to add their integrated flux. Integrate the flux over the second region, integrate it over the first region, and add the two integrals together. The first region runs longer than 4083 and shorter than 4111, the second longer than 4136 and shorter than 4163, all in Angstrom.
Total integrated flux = 753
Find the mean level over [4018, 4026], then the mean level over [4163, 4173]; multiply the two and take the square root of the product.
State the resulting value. 14.3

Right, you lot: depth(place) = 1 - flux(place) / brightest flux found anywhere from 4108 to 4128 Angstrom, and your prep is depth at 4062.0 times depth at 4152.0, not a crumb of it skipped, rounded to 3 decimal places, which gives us 0.029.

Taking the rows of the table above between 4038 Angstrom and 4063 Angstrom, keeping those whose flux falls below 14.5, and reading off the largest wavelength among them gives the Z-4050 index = 4062.0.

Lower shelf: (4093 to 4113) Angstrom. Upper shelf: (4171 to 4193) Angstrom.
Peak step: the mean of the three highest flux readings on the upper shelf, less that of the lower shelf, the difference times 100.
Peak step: -3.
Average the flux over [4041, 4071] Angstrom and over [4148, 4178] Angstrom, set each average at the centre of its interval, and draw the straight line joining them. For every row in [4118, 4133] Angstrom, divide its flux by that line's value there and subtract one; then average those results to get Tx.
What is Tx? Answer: -0.01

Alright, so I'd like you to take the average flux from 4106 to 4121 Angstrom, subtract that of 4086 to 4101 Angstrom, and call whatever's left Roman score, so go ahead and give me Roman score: -0.2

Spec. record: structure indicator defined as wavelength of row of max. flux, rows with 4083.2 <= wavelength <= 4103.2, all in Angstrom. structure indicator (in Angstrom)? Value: 4084.5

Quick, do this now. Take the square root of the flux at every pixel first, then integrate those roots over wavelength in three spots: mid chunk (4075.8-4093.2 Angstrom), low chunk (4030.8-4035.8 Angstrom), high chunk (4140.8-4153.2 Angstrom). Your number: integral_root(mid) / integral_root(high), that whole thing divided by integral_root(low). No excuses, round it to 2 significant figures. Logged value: 0.077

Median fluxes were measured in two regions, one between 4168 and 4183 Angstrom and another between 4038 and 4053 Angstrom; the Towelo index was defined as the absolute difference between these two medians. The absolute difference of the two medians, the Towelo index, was 2.1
